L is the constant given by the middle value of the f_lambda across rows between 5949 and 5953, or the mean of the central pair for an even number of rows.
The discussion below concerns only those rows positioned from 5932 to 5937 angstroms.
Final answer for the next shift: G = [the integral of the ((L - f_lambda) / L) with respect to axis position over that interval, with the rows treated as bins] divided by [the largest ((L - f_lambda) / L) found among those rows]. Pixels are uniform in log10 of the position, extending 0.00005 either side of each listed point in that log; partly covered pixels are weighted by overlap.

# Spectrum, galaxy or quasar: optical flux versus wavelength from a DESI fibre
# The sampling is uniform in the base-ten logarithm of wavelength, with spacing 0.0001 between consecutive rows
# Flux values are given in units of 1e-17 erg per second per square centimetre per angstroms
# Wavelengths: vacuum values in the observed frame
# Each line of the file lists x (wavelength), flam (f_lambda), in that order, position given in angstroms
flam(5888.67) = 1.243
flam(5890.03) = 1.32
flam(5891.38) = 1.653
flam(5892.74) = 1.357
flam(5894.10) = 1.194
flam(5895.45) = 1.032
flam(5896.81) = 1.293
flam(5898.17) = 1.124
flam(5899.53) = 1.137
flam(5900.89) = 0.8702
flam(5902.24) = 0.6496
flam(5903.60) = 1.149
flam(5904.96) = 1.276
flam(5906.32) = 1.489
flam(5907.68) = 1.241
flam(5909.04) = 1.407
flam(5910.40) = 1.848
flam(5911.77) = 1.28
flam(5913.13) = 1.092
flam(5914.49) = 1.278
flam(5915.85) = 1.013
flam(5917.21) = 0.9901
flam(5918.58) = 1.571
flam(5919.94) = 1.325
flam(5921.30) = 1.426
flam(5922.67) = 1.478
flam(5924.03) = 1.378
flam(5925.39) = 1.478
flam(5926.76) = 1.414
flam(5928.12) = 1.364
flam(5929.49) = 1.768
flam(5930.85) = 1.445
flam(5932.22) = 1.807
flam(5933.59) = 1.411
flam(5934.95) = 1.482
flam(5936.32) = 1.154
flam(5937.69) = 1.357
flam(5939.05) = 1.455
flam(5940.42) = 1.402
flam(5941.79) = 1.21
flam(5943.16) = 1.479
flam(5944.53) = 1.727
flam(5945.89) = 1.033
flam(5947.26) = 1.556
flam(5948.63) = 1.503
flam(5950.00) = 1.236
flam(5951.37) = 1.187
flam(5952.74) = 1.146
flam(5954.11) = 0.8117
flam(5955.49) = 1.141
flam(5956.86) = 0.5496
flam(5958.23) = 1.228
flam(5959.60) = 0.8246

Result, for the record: -37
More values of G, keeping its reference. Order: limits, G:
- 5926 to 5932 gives 11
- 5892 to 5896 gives 0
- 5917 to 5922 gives -4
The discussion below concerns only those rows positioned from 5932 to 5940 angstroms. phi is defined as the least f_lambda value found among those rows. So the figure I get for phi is 1.154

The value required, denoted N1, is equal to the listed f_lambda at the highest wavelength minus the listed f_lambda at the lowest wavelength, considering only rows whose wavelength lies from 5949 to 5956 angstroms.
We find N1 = -0.1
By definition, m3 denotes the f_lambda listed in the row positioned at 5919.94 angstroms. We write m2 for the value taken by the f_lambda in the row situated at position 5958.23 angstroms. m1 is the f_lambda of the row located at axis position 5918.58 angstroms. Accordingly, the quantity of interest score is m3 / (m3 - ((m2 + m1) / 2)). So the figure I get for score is -18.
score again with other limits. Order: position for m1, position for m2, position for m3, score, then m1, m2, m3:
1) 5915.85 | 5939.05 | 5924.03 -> 10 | 1.013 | 1.455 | 1.378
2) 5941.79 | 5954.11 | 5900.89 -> -6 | 1.21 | 0.8117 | 0.8702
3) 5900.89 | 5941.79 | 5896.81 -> 5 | 0.8702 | 1.21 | 1.293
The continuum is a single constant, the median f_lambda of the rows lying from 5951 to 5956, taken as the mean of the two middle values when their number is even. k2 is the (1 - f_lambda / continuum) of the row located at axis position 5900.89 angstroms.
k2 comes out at 0.2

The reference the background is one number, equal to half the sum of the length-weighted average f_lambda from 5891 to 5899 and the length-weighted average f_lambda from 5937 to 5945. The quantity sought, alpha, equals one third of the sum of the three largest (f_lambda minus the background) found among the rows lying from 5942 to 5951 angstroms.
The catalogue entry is 0.25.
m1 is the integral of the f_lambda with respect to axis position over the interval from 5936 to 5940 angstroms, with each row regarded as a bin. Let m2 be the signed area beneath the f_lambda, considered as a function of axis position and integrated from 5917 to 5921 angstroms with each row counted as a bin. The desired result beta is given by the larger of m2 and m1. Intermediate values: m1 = 5.4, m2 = 5.4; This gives 5.37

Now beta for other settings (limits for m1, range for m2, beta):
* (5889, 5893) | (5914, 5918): 5.74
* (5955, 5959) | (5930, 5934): 6.29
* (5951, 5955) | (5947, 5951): 5.60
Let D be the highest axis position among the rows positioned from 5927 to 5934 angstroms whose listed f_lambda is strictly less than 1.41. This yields 5928.12 angstroms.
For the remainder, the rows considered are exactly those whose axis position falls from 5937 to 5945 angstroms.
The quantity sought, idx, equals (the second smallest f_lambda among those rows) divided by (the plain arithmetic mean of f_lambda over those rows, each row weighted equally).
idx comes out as 0.94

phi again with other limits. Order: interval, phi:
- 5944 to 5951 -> 1.033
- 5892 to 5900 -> 1.032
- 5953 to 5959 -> 0.5496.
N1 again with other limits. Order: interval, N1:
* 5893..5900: -0.1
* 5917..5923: 0.5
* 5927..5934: 0.0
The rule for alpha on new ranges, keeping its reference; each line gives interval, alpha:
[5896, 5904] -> -0.15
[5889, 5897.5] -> 0.10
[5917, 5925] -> 0.15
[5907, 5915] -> 0.17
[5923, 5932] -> 0.22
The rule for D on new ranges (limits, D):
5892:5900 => 5899.53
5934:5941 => 5940.42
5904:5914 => 5913.13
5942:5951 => 5950.00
